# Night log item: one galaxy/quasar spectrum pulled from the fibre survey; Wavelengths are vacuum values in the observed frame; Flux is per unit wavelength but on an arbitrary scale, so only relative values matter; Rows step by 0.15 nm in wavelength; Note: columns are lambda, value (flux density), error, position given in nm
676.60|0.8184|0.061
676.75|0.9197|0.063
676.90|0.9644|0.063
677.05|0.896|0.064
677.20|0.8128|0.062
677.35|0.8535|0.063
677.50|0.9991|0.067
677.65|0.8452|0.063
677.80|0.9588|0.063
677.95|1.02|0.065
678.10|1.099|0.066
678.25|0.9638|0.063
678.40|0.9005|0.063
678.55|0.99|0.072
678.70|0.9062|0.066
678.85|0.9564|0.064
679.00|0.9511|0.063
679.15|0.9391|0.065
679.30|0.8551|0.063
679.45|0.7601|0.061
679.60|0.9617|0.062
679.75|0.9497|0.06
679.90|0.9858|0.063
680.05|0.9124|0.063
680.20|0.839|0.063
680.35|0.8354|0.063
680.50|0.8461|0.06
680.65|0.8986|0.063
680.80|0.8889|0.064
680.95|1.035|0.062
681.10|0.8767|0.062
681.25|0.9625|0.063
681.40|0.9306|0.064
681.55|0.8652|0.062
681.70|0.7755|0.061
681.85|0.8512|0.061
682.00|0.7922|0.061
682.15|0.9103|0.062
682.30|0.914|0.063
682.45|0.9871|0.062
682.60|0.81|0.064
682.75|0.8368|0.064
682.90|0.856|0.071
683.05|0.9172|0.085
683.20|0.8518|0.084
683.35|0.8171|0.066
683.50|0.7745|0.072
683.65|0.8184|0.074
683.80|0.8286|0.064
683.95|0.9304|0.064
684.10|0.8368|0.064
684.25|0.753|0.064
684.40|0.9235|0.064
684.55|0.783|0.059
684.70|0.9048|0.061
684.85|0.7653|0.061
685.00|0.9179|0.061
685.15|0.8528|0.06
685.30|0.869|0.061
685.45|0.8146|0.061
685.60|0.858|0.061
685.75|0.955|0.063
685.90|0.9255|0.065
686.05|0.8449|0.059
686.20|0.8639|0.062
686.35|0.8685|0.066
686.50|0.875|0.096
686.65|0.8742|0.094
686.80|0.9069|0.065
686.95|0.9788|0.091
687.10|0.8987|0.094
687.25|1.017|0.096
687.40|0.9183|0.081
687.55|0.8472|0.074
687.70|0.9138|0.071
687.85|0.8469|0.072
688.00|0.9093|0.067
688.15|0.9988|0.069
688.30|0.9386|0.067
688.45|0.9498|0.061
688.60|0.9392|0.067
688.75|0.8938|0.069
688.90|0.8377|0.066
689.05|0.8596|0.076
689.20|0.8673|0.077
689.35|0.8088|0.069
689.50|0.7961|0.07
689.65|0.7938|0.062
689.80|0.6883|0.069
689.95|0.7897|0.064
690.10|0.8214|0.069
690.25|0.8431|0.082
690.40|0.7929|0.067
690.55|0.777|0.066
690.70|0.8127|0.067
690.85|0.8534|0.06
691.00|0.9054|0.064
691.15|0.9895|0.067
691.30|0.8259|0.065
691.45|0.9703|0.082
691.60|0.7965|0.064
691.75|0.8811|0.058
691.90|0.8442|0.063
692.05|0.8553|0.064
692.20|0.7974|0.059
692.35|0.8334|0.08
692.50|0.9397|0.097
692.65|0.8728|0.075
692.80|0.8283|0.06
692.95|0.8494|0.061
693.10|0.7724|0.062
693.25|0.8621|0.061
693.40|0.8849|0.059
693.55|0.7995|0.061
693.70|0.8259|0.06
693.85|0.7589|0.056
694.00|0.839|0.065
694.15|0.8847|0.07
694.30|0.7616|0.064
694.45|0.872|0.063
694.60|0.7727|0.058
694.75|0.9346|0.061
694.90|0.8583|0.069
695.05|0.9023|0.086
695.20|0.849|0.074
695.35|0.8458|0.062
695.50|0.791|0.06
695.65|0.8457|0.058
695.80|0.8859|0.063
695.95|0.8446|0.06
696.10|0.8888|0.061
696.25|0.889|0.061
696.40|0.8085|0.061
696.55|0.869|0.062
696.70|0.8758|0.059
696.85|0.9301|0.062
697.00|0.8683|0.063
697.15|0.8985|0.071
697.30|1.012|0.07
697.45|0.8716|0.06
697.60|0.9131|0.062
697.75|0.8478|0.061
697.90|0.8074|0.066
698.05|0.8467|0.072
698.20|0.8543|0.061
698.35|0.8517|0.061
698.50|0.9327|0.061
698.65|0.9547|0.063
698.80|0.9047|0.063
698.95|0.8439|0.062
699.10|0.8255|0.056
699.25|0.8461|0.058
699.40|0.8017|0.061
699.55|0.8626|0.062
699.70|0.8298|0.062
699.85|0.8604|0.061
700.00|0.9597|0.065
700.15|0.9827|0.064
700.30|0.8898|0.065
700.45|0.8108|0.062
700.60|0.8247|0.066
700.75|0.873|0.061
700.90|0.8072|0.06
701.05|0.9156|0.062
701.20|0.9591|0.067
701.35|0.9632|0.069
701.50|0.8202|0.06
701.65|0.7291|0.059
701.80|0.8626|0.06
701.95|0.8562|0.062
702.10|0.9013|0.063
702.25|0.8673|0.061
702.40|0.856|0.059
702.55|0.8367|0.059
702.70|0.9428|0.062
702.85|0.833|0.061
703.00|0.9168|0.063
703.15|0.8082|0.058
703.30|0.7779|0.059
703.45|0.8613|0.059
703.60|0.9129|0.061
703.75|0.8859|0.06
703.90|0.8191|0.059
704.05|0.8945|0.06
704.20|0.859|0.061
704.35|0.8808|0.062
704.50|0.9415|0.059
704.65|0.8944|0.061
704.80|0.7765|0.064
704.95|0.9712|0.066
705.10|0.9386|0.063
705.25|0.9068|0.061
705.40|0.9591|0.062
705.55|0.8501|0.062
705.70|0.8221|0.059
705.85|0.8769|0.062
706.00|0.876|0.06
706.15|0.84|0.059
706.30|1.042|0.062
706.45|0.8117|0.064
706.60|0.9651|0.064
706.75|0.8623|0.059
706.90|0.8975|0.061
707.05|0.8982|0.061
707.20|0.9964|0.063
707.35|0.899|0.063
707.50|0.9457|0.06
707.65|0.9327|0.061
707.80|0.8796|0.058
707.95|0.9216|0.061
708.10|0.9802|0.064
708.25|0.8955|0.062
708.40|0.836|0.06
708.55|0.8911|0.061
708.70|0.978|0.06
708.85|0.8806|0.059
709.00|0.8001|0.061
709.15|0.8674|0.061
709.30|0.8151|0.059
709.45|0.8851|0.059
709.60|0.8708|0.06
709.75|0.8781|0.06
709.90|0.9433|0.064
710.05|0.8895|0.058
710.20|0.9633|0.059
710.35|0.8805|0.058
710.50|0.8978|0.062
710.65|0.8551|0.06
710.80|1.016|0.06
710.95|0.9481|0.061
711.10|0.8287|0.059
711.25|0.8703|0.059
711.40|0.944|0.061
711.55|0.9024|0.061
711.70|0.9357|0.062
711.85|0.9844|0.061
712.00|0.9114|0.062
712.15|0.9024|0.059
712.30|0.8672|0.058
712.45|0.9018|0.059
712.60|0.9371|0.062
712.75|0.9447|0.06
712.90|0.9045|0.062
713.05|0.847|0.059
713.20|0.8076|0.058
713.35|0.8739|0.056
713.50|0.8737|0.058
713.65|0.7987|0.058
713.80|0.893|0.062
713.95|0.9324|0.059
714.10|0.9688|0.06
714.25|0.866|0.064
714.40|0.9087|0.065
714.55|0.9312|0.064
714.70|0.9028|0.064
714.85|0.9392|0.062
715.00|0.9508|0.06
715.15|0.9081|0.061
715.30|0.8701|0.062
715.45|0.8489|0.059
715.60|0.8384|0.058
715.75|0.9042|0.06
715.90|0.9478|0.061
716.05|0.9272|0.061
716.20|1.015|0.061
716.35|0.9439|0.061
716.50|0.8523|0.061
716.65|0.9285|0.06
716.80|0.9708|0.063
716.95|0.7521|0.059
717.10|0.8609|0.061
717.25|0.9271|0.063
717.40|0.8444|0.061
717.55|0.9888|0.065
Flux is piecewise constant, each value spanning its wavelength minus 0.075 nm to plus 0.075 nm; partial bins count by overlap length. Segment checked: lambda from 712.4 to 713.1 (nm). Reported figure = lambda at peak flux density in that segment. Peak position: 712.75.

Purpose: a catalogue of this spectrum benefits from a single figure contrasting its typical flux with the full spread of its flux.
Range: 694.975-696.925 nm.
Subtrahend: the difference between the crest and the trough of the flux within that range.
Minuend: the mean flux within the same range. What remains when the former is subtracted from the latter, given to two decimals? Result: 0.72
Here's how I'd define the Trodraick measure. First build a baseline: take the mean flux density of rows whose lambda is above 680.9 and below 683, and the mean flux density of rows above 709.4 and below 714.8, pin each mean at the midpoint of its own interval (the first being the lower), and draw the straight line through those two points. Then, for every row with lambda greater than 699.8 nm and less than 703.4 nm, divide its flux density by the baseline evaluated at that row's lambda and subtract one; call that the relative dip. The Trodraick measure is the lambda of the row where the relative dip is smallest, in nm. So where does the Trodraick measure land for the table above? 701.65 nm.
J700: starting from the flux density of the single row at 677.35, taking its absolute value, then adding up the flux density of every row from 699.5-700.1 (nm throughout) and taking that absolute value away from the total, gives 2.66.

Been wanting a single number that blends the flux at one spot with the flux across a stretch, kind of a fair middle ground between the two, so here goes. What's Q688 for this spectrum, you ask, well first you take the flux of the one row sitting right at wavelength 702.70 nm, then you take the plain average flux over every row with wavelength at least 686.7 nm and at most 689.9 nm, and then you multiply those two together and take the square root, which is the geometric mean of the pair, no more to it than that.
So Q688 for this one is 0.914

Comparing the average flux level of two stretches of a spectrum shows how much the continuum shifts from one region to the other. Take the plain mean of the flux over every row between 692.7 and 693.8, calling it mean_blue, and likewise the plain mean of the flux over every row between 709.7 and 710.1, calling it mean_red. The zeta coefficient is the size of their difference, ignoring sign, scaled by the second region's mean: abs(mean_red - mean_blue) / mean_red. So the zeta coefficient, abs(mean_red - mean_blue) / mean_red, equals 0.08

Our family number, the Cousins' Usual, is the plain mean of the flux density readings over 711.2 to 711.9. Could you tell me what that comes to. 0.927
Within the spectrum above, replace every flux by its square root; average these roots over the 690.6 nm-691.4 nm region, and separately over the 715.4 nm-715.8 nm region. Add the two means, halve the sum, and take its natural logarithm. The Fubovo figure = -0.070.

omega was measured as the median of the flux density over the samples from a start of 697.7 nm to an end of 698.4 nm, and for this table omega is 0.85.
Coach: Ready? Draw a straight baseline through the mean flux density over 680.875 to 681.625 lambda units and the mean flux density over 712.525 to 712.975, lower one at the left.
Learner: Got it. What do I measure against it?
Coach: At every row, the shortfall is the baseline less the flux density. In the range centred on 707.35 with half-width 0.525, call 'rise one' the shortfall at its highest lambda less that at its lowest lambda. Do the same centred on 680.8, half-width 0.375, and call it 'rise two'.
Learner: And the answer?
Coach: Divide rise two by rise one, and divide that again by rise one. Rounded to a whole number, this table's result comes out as -97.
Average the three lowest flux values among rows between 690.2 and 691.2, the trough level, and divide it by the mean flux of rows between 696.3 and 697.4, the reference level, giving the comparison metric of 0.89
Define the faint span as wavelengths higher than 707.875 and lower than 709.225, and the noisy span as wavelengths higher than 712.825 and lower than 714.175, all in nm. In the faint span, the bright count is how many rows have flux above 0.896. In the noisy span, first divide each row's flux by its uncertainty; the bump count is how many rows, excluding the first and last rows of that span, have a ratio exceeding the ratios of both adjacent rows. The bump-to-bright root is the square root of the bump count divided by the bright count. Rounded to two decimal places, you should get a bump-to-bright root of 0.58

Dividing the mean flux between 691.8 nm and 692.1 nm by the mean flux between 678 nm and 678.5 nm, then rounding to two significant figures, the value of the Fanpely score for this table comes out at 0.86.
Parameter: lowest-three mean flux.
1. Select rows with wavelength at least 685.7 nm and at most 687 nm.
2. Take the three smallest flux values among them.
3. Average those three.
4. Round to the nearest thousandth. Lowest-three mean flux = 0.859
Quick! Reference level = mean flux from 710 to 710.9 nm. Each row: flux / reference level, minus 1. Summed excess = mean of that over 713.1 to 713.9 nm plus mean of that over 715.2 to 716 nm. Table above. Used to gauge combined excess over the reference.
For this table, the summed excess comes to -0.11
